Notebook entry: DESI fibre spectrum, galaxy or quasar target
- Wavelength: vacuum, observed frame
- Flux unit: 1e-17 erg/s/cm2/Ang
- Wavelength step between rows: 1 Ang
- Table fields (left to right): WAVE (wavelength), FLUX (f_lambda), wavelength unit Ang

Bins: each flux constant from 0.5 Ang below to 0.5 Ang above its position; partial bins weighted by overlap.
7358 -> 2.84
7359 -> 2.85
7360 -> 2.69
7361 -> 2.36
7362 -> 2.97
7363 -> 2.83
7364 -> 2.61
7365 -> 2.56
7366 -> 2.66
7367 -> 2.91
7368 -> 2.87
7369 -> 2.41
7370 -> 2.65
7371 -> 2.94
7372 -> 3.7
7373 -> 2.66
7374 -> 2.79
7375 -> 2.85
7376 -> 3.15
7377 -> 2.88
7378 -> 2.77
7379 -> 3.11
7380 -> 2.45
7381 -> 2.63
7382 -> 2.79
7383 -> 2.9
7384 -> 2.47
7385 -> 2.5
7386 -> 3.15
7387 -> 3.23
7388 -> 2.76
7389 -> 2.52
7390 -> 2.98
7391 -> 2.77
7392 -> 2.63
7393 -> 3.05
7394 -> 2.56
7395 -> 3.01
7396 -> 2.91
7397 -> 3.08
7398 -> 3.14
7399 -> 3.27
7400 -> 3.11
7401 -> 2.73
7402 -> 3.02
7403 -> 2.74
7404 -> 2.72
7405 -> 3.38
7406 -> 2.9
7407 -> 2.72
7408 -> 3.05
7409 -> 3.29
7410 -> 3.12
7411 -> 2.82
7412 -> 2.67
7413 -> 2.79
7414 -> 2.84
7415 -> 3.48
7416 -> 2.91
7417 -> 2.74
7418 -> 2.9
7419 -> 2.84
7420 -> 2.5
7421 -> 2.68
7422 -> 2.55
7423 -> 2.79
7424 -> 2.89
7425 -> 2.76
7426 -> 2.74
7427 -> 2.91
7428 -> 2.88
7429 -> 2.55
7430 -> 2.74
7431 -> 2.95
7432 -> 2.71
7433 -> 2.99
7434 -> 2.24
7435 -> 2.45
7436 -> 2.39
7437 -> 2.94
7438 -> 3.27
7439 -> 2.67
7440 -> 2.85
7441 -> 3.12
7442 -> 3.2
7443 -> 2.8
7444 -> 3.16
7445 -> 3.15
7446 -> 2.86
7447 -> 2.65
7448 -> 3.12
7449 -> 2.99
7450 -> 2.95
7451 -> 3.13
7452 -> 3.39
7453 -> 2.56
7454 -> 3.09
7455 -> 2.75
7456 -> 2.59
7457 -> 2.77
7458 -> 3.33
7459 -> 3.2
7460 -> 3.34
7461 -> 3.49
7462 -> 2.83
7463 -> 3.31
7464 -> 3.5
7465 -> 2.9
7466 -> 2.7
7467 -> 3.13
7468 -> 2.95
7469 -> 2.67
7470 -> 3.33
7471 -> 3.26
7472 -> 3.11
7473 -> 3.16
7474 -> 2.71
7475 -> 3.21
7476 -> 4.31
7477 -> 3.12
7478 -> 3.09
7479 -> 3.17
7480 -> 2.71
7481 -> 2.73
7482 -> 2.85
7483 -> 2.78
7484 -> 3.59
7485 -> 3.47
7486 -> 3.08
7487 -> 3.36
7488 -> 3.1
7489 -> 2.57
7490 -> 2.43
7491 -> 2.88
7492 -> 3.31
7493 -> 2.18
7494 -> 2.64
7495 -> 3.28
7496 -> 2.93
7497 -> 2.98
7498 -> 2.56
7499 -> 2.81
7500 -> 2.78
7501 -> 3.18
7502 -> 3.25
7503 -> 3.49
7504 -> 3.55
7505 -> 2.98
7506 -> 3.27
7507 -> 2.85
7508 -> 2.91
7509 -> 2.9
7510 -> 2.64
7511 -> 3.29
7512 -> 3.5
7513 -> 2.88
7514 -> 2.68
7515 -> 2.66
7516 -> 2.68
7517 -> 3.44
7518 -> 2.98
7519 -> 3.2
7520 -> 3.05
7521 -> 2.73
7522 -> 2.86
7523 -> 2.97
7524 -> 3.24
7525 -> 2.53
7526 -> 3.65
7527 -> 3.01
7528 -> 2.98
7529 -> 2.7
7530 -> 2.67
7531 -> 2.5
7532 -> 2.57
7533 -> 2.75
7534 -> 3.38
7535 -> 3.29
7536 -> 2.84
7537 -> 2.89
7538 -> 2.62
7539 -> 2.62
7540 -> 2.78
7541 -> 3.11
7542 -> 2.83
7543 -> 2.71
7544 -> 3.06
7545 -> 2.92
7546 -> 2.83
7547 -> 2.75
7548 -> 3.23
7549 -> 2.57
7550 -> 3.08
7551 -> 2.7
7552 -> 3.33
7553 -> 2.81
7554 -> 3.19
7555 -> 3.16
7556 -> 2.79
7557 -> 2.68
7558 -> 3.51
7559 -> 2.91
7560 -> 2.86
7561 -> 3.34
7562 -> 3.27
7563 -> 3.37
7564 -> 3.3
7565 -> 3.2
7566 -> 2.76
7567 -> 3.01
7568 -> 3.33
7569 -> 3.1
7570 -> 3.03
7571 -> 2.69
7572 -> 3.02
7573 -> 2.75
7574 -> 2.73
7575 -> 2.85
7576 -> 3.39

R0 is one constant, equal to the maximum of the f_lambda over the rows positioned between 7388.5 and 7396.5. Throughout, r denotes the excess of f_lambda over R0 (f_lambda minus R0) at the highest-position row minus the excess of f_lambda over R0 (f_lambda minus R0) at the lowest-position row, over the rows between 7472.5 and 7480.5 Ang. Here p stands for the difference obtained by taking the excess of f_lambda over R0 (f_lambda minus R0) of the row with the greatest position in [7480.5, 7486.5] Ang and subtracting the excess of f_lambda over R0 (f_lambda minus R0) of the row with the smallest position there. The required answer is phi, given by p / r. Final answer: -0.8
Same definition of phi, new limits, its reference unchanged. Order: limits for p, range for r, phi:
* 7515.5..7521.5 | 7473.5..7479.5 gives 0.1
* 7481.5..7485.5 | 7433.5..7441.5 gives 0.7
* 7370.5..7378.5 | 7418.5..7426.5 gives 1.7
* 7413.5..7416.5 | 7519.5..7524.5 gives 0.4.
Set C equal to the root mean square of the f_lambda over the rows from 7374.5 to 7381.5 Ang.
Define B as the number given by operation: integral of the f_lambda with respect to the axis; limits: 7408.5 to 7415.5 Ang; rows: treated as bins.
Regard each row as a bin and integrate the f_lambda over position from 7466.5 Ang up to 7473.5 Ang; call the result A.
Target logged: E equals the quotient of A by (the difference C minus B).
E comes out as -1.19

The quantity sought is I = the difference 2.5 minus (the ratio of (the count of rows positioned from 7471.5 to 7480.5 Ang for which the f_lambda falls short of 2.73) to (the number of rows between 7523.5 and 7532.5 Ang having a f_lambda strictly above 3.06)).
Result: 1.50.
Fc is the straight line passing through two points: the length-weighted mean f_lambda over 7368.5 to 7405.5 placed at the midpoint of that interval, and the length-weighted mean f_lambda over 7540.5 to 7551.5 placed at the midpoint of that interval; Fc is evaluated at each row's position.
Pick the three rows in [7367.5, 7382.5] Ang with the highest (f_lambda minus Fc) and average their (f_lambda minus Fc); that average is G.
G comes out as 0.4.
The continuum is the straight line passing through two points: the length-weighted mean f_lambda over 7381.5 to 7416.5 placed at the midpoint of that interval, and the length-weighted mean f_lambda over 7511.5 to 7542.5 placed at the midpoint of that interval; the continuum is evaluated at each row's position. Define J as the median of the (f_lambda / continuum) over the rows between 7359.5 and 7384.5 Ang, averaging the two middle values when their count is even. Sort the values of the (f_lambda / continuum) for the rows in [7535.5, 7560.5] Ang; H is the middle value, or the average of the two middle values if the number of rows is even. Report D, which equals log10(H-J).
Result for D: -1.9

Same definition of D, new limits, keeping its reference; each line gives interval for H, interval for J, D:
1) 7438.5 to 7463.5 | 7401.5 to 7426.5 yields -1.0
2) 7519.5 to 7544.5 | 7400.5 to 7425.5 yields -2.4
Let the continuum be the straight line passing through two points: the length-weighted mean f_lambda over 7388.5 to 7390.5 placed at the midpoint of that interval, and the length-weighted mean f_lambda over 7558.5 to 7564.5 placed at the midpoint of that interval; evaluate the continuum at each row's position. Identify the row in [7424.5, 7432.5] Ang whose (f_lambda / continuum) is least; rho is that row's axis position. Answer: 7429 Ang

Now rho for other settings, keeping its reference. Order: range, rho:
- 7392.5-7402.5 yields 7394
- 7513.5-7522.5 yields 7515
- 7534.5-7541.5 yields 7539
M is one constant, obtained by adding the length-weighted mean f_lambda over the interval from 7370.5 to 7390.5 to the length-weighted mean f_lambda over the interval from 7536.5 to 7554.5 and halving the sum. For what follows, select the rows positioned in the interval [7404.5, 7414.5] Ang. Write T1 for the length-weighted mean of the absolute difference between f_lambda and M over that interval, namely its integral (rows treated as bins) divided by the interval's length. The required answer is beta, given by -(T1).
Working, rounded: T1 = 0.19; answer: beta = -0.19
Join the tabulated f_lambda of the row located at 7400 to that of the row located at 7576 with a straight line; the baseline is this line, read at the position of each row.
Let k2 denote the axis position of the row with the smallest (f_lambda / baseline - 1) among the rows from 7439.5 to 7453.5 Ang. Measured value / 7453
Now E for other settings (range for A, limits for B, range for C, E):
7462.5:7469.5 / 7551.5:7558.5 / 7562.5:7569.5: -1.16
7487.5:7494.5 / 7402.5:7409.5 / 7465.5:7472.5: -1.08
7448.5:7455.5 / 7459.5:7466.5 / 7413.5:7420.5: -1.09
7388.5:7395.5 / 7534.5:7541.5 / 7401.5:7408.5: -1.13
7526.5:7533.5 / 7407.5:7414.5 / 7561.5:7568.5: -1.10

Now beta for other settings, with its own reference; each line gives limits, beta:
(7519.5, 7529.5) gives -0.23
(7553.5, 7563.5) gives -0.29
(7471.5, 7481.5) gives -0.35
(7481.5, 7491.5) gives -0.31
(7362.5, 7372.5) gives -0.25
